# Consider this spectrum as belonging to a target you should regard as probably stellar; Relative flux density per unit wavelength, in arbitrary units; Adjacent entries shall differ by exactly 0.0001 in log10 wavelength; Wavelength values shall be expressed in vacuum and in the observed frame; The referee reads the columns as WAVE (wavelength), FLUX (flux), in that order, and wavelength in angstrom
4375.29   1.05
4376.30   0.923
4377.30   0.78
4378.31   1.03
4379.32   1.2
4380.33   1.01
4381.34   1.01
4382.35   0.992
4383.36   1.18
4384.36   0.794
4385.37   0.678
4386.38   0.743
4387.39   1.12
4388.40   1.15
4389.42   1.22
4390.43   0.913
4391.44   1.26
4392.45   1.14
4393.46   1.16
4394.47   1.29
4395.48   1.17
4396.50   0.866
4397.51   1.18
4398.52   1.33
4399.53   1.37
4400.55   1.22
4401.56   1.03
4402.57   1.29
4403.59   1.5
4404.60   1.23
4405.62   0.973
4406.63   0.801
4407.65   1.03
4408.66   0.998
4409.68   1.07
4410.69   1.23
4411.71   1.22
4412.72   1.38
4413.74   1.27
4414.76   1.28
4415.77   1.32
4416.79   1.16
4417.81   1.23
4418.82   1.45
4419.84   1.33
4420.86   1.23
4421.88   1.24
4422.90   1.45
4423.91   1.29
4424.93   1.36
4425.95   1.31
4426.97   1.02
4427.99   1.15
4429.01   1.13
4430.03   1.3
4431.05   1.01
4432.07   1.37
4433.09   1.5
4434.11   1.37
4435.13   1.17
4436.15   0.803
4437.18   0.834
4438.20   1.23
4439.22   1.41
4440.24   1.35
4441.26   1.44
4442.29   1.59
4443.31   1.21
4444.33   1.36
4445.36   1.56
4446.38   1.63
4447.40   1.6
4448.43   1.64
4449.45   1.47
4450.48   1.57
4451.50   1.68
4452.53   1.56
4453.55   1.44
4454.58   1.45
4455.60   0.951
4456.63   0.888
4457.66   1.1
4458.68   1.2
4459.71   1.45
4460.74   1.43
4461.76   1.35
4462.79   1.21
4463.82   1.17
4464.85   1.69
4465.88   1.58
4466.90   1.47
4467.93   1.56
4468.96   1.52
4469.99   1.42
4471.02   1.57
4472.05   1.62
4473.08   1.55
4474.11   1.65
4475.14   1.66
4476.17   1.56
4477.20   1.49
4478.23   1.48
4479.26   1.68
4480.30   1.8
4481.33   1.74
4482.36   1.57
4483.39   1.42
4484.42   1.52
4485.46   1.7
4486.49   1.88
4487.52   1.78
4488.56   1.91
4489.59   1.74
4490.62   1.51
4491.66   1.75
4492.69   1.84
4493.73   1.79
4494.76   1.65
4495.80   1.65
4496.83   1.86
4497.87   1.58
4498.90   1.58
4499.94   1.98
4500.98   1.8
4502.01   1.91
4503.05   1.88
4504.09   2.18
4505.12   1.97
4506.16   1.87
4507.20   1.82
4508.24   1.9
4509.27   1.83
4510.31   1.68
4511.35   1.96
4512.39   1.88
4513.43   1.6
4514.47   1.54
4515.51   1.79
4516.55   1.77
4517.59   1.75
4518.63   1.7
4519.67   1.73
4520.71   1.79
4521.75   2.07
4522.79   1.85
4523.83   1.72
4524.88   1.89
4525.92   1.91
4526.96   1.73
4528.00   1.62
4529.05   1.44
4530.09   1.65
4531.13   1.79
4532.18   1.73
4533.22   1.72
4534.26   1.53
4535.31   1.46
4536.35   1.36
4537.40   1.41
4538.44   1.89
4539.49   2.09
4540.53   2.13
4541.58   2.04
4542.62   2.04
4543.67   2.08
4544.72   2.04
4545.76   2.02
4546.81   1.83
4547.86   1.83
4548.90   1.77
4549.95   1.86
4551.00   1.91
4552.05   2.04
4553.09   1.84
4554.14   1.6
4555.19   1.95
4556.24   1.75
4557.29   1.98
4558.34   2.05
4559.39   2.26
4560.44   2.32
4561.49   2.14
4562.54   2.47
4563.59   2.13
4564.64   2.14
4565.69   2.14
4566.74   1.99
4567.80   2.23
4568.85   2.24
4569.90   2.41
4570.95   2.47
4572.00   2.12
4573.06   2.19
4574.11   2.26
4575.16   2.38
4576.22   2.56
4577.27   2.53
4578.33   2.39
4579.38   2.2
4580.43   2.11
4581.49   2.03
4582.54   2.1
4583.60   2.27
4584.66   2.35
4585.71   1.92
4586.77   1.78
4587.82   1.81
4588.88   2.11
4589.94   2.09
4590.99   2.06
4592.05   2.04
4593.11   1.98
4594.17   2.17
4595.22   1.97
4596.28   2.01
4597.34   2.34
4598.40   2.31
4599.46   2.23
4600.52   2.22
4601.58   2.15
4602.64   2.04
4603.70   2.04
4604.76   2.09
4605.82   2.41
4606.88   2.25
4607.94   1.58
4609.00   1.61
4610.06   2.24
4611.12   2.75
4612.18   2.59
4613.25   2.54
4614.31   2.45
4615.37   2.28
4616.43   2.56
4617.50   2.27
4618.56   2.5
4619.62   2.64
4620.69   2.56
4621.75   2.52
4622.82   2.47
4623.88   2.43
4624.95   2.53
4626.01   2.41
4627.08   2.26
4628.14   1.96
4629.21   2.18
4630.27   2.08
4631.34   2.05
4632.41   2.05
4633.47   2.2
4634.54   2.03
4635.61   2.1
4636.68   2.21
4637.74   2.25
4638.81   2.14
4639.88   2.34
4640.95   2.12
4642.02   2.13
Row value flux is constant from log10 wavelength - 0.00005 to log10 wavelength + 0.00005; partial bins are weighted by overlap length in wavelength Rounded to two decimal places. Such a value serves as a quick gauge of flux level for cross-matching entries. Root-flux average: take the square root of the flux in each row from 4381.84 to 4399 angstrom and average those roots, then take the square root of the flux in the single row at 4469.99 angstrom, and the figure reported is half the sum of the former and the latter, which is 1.11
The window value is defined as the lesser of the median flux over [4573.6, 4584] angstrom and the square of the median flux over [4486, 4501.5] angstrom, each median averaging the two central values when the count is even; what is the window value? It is 2.3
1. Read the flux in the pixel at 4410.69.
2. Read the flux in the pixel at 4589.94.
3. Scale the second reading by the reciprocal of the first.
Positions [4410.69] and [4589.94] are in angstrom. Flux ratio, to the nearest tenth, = 1.7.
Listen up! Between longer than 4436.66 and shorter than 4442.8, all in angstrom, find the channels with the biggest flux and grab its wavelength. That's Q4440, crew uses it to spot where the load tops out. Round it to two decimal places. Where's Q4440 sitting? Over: 4442.29 angstrom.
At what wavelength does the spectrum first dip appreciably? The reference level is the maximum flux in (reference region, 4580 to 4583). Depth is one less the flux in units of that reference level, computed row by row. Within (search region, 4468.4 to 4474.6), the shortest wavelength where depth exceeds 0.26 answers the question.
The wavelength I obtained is 4468.96 angstrom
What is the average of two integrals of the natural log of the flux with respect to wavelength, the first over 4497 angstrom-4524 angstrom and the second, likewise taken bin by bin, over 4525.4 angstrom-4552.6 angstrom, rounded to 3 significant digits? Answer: 15.9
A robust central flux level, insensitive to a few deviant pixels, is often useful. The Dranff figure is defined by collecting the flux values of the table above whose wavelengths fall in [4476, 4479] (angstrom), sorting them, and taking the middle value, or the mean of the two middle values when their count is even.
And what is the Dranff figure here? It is 1.49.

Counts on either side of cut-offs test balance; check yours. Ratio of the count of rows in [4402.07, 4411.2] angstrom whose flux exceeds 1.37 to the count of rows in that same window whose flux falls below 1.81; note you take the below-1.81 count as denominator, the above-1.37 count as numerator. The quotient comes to 0.1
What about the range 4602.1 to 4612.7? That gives 5.0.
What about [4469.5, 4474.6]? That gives 1.0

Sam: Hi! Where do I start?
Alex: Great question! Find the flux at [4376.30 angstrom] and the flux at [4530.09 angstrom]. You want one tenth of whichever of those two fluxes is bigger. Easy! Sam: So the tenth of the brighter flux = 0.165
